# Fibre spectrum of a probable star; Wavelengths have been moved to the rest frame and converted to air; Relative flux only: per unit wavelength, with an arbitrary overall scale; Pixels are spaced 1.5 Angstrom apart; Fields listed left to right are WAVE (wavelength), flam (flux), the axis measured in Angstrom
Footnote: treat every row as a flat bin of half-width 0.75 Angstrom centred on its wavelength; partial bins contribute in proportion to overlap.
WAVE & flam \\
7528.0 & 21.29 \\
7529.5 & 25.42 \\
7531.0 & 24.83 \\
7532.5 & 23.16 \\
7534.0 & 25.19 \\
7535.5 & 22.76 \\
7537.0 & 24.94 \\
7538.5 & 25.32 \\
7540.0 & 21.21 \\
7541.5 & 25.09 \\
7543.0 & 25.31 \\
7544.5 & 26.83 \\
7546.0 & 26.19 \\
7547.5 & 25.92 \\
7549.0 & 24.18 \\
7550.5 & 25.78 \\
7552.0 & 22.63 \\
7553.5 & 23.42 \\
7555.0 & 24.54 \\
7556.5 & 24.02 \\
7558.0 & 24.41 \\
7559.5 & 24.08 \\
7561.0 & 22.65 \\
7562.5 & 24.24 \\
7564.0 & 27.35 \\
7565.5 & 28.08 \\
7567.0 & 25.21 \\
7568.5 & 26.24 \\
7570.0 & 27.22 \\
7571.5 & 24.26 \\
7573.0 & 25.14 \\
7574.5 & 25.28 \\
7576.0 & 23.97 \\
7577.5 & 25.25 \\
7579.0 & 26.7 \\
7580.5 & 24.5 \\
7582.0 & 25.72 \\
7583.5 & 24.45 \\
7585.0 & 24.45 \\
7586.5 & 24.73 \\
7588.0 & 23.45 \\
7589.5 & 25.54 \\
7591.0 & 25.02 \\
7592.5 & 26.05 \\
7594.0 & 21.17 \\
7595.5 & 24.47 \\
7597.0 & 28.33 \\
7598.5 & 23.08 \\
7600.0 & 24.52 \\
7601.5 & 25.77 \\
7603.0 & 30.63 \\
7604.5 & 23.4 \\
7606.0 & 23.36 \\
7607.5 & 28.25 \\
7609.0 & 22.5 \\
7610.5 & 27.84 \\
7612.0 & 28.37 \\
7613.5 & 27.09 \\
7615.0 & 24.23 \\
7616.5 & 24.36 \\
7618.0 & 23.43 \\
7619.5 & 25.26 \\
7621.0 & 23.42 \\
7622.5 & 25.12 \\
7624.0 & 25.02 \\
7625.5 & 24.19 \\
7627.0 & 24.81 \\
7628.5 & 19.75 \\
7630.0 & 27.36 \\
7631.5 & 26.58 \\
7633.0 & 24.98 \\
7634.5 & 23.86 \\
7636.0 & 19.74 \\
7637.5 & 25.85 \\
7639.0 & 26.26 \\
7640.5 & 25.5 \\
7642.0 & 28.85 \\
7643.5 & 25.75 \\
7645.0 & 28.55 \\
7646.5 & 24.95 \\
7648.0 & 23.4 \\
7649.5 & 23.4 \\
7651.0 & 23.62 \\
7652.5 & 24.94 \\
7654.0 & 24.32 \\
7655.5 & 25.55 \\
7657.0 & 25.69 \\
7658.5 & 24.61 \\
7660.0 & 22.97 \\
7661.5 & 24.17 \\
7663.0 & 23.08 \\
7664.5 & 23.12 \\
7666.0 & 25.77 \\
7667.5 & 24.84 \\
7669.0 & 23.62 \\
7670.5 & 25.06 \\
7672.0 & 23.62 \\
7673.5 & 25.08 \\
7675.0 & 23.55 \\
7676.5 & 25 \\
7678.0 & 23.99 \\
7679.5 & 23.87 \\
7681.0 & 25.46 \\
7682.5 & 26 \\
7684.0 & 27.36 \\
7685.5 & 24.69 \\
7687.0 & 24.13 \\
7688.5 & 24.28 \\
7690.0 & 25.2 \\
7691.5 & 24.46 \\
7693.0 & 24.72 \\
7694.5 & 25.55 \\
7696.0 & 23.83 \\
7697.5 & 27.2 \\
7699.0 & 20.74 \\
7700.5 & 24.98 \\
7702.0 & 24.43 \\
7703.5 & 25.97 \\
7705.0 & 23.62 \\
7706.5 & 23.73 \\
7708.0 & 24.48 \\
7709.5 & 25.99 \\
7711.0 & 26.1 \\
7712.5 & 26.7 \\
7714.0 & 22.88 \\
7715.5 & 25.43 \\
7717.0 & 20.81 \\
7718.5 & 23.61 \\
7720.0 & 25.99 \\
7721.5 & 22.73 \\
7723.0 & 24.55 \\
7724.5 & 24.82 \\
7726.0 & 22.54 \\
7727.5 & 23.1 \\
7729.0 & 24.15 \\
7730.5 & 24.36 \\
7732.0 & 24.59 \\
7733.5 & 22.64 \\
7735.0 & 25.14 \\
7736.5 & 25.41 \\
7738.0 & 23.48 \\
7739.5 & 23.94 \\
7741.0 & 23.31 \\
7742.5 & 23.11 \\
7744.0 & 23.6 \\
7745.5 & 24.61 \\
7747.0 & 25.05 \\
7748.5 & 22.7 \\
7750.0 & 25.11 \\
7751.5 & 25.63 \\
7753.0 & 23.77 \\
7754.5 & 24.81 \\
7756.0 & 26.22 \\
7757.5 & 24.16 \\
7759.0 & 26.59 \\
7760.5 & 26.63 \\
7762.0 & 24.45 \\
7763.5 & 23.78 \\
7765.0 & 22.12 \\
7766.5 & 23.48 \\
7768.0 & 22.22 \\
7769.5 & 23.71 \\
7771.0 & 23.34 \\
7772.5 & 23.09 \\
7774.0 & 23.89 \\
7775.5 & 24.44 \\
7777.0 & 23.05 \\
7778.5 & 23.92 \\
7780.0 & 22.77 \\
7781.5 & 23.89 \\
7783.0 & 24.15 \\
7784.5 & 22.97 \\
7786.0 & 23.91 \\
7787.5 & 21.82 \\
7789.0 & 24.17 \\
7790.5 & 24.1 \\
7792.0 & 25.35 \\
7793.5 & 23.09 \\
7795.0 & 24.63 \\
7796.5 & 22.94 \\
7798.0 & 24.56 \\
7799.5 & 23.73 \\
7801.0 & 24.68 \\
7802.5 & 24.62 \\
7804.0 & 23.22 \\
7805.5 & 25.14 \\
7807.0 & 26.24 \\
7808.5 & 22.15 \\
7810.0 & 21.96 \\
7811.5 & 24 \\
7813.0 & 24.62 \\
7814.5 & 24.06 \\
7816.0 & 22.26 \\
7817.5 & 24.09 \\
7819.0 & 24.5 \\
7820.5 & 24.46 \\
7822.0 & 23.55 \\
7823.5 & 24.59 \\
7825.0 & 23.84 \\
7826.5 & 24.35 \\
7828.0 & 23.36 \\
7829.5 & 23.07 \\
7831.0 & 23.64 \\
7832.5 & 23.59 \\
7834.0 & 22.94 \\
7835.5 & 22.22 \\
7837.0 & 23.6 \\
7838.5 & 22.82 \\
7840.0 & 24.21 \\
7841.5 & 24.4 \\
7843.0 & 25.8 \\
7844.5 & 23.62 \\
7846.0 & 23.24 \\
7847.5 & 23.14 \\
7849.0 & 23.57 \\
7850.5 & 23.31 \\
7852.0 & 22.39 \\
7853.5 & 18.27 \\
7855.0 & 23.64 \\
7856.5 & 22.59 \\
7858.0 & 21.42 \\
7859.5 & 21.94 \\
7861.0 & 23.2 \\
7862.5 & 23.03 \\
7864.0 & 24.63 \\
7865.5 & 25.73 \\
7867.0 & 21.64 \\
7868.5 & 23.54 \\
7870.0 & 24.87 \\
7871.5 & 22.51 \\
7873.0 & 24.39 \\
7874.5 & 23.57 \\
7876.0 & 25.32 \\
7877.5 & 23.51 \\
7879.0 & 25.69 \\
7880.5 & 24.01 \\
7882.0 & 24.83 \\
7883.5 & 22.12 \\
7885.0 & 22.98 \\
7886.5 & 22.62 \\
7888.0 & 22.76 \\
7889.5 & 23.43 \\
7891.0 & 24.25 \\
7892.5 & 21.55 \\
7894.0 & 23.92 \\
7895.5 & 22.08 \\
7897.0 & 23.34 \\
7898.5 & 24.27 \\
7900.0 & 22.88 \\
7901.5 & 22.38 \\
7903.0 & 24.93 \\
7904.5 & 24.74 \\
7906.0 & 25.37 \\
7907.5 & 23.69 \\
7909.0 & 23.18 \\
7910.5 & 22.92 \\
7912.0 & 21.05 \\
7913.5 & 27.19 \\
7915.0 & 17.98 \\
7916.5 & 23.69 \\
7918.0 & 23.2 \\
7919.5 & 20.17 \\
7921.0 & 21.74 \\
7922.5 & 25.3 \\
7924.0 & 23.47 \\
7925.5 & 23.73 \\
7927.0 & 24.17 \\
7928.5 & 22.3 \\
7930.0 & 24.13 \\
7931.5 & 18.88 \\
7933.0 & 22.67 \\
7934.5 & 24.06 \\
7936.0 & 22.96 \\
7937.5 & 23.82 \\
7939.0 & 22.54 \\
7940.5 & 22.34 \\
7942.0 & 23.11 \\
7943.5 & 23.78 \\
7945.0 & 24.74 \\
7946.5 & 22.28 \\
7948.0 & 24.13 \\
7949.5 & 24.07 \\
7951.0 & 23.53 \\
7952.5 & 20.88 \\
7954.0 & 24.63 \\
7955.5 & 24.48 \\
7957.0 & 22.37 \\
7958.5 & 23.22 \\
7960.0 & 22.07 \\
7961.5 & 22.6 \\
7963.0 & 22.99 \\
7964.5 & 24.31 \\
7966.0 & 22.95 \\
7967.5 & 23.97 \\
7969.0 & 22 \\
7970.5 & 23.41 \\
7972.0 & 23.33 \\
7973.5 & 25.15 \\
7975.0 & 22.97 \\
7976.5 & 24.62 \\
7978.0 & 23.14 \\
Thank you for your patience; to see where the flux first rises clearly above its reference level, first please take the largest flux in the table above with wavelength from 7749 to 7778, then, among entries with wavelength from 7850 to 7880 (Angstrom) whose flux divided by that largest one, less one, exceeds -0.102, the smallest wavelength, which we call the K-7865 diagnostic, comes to 7864.0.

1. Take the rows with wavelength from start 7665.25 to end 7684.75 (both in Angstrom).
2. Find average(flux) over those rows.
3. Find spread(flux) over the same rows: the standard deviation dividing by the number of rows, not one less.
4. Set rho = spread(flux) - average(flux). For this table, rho -23.8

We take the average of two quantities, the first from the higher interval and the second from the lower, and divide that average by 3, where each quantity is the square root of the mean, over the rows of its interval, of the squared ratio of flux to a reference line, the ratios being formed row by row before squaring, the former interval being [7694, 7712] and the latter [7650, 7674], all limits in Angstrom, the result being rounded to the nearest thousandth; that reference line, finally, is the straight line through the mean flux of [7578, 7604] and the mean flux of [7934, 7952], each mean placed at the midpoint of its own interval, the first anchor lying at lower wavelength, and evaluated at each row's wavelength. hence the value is 0.331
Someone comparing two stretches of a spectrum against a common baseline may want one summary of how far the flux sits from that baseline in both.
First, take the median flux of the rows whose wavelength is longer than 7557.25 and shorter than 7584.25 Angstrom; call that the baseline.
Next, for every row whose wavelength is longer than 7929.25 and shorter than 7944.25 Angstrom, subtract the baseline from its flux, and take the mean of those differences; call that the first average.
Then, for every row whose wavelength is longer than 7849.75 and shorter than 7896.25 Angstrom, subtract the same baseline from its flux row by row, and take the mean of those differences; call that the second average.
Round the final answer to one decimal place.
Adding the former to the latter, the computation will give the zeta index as -4.3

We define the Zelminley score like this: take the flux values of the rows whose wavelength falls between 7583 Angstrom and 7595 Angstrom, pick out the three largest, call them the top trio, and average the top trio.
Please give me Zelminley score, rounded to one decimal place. 25.5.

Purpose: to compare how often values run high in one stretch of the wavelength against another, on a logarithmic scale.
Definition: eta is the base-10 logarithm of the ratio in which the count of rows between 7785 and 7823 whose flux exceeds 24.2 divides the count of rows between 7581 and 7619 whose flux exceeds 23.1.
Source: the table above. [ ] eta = 0.34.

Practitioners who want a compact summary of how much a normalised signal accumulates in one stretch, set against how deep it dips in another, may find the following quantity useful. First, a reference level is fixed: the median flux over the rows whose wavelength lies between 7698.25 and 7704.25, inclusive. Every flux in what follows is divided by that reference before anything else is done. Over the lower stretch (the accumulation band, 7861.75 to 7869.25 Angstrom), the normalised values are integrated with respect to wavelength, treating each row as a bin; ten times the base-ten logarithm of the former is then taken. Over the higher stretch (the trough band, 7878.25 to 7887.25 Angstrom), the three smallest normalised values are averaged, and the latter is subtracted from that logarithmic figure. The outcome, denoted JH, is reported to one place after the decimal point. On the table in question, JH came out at 7.7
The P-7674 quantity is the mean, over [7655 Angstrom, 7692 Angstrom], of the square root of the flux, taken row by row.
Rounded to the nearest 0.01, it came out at 4.96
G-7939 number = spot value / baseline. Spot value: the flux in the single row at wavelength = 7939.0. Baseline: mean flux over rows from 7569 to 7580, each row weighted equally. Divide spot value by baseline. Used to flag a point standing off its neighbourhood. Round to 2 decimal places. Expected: 0.89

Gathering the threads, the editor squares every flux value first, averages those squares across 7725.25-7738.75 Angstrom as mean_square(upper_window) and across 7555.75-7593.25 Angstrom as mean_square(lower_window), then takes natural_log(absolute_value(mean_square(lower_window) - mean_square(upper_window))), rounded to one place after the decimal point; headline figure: 4.1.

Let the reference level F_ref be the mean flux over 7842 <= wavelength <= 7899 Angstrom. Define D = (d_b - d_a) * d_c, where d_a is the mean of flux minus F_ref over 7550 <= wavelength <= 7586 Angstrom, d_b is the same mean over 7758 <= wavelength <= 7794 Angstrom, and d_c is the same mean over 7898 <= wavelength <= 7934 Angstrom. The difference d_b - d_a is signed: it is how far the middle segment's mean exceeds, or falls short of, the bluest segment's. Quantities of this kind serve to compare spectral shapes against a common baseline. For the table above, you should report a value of 0.3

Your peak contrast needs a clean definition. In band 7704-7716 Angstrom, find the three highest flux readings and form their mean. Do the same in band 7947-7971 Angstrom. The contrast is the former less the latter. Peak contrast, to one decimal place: 1.8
